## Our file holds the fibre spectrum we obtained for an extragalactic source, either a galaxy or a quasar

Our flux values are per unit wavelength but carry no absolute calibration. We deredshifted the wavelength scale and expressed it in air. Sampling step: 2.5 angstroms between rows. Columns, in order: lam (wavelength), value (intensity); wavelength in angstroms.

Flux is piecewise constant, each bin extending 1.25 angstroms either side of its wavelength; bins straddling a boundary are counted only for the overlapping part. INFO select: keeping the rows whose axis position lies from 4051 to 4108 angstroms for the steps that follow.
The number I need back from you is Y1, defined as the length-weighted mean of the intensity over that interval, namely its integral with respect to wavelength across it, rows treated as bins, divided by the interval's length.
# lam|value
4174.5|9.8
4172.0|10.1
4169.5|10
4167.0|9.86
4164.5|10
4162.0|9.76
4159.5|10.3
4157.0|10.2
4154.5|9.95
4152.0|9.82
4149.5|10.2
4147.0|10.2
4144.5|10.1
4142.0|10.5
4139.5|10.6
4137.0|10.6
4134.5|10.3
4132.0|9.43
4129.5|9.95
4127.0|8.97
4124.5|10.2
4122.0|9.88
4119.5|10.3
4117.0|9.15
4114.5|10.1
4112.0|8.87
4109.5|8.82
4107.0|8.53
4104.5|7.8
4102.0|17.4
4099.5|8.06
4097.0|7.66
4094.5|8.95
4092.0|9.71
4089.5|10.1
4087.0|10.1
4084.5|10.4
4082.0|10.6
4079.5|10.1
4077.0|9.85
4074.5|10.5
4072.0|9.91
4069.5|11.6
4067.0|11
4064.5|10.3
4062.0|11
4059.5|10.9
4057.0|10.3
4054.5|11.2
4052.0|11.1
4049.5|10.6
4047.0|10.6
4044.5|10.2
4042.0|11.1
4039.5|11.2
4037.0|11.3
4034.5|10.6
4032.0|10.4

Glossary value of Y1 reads 10.3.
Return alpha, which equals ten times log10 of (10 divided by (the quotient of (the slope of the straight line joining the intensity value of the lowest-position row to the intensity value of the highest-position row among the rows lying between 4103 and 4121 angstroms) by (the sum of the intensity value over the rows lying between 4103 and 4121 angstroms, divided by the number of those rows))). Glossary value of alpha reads 27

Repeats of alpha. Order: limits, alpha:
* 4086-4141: 40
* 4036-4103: 31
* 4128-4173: 45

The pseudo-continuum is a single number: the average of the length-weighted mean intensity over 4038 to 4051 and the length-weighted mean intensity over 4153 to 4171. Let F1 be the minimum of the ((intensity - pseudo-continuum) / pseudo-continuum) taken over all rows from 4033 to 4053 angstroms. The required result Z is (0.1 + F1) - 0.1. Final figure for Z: -0.02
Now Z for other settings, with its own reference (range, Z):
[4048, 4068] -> -0.01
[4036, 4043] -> 0.07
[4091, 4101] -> -0.26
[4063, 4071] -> -0.01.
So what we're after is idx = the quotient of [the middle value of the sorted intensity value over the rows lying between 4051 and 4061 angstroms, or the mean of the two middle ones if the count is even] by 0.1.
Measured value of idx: 110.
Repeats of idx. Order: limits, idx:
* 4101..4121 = 90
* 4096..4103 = 81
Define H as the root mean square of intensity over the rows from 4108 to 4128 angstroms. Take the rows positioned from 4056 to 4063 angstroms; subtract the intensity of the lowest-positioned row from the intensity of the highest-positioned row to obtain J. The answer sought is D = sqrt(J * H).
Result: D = 2.6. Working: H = 9.6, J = 0.7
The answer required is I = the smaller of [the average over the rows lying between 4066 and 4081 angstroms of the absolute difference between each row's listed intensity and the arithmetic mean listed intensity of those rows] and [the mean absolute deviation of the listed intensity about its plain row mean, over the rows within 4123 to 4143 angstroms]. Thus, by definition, 0.46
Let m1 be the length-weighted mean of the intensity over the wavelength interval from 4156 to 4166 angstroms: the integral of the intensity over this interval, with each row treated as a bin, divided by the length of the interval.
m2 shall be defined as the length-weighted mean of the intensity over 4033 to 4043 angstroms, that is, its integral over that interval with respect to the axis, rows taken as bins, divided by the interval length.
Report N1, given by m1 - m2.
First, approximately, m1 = 10.1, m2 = 11.03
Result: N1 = -0.98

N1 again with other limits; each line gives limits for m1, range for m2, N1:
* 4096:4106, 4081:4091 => -0.03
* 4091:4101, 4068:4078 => -1.71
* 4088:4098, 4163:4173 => -0.82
